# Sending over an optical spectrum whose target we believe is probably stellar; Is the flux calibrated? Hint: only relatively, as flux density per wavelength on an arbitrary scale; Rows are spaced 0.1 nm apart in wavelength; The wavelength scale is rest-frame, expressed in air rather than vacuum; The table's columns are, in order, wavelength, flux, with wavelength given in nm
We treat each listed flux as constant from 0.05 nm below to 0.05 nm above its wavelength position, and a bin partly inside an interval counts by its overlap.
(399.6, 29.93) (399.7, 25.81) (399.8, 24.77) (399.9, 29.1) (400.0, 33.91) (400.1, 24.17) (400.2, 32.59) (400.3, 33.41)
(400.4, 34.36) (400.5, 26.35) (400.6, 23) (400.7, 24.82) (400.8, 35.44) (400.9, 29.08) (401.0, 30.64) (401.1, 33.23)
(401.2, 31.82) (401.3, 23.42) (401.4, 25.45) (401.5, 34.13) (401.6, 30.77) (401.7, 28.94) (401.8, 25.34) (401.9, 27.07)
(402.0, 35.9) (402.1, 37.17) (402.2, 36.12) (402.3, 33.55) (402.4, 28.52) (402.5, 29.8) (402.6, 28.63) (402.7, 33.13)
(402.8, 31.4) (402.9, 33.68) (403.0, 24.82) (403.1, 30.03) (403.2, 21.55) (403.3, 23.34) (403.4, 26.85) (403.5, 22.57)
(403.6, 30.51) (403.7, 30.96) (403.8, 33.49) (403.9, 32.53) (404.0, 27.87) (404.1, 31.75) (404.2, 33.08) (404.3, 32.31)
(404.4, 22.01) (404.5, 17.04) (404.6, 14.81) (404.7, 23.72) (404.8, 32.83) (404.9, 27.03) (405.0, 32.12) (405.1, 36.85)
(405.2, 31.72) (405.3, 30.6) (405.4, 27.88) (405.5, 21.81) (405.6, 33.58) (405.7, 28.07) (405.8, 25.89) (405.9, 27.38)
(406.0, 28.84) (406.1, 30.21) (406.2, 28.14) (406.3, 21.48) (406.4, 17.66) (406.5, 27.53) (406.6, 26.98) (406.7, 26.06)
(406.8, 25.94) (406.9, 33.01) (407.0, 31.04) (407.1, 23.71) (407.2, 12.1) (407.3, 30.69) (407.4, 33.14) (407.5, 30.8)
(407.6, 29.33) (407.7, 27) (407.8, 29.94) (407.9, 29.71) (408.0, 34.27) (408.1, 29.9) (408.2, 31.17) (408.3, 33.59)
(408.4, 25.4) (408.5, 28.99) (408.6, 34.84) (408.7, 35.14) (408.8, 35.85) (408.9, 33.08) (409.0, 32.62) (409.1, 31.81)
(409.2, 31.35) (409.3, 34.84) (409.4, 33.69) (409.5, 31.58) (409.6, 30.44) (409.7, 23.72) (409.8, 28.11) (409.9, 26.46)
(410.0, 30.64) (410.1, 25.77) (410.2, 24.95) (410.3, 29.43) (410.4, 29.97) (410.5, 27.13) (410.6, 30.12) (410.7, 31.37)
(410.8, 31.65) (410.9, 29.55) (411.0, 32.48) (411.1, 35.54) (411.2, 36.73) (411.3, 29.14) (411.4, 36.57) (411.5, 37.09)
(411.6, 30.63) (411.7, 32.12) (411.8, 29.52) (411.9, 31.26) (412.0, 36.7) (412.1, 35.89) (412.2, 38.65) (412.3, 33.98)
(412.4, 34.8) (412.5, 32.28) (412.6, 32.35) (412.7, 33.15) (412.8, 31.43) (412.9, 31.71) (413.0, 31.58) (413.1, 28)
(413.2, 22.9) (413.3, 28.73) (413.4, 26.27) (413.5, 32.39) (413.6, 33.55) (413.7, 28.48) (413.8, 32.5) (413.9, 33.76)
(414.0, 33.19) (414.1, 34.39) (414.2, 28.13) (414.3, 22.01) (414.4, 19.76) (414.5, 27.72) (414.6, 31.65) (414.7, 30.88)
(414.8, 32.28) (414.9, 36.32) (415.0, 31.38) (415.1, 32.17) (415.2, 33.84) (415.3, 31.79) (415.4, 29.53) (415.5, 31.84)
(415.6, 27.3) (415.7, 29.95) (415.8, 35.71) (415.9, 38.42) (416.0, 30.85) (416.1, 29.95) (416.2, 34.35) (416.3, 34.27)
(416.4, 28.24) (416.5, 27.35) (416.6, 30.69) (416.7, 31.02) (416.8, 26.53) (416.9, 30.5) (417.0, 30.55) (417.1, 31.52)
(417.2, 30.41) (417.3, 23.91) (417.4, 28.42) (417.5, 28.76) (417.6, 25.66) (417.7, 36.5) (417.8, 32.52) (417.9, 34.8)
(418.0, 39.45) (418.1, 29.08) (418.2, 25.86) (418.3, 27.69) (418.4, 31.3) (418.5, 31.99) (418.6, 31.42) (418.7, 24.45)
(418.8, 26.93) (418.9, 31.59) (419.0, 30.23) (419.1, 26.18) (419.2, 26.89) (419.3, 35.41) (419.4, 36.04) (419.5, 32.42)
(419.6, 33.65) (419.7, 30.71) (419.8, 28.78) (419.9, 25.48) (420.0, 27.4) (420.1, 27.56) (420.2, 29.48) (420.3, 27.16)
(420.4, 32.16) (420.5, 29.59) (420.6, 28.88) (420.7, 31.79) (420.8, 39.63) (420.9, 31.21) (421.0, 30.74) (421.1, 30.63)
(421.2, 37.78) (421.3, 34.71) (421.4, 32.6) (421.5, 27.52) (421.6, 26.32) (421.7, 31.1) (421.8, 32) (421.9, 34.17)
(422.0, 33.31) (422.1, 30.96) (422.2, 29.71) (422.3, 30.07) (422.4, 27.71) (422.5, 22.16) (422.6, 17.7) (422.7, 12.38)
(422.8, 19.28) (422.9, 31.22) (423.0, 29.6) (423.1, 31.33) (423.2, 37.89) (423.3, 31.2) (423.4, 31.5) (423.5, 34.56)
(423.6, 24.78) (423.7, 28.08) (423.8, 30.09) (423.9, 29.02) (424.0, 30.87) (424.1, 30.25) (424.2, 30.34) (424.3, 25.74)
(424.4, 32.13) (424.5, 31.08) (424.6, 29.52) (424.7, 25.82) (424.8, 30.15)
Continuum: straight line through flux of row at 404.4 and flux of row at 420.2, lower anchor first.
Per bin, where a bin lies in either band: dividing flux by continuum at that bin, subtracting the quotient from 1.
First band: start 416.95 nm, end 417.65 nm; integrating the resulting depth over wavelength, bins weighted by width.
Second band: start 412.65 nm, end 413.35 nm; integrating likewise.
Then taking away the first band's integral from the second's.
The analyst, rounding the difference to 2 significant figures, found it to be -0.087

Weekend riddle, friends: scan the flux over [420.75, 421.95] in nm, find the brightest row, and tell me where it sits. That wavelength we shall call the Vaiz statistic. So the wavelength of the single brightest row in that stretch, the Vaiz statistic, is 420.8 nm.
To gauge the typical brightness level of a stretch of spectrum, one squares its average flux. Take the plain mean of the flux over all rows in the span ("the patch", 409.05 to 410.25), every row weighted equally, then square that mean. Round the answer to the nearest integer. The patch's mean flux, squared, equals 867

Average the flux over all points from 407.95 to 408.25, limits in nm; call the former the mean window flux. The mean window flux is 31.8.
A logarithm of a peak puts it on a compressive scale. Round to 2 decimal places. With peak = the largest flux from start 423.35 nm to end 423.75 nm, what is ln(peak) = 3.54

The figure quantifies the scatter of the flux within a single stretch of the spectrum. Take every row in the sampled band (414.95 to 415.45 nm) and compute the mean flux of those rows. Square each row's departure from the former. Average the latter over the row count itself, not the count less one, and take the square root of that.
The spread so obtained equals 1.39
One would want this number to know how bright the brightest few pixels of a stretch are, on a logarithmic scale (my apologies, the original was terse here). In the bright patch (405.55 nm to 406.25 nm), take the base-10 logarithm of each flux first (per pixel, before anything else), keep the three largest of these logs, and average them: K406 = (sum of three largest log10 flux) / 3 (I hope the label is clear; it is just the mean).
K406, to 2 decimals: 1.49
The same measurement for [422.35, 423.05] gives 1.47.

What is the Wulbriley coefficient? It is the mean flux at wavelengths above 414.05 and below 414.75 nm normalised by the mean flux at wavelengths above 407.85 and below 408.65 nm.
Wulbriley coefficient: 0.90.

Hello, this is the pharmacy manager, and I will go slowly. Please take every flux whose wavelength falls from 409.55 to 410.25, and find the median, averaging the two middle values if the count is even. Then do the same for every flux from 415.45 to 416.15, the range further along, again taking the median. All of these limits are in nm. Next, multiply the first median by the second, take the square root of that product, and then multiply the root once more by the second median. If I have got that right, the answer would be 881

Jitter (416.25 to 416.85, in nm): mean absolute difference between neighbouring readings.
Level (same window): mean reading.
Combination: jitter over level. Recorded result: 0.102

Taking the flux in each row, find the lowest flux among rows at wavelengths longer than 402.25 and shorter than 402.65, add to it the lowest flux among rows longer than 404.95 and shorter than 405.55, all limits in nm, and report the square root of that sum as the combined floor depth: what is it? 7.1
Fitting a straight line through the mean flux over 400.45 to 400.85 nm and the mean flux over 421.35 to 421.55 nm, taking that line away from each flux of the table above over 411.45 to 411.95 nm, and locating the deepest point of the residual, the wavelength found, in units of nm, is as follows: 411.8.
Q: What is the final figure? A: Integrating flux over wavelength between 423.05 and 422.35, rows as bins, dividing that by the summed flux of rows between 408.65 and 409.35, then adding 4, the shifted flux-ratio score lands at 4.07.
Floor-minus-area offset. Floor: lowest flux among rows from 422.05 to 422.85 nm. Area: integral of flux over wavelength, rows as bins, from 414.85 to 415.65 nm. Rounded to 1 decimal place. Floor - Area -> -13.0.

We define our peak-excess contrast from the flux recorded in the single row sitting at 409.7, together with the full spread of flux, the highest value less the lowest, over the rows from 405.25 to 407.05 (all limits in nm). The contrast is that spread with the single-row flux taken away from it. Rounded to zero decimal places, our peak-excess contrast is -8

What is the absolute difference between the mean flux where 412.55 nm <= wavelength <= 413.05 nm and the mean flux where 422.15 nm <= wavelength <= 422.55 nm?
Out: 4.6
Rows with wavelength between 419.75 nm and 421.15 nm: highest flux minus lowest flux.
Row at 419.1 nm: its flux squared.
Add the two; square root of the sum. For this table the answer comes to 26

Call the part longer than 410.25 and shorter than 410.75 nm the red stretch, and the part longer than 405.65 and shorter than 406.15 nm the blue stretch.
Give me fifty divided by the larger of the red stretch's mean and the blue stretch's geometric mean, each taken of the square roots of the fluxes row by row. 9.19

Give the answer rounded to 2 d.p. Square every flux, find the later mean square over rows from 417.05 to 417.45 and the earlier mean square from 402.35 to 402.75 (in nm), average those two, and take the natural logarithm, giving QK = 6.76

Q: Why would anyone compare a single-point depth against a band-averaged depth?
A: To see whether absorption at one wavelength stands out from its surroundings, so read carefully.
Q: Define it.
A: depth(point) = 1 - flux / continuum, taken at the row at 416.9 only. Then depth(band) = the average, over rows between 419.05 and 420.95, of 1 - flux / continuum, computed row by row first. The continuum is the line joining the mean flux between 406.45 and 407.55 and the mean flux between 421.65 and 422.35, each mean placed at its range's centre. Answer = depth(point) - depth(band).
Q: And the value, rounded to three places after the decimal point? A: -0.027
